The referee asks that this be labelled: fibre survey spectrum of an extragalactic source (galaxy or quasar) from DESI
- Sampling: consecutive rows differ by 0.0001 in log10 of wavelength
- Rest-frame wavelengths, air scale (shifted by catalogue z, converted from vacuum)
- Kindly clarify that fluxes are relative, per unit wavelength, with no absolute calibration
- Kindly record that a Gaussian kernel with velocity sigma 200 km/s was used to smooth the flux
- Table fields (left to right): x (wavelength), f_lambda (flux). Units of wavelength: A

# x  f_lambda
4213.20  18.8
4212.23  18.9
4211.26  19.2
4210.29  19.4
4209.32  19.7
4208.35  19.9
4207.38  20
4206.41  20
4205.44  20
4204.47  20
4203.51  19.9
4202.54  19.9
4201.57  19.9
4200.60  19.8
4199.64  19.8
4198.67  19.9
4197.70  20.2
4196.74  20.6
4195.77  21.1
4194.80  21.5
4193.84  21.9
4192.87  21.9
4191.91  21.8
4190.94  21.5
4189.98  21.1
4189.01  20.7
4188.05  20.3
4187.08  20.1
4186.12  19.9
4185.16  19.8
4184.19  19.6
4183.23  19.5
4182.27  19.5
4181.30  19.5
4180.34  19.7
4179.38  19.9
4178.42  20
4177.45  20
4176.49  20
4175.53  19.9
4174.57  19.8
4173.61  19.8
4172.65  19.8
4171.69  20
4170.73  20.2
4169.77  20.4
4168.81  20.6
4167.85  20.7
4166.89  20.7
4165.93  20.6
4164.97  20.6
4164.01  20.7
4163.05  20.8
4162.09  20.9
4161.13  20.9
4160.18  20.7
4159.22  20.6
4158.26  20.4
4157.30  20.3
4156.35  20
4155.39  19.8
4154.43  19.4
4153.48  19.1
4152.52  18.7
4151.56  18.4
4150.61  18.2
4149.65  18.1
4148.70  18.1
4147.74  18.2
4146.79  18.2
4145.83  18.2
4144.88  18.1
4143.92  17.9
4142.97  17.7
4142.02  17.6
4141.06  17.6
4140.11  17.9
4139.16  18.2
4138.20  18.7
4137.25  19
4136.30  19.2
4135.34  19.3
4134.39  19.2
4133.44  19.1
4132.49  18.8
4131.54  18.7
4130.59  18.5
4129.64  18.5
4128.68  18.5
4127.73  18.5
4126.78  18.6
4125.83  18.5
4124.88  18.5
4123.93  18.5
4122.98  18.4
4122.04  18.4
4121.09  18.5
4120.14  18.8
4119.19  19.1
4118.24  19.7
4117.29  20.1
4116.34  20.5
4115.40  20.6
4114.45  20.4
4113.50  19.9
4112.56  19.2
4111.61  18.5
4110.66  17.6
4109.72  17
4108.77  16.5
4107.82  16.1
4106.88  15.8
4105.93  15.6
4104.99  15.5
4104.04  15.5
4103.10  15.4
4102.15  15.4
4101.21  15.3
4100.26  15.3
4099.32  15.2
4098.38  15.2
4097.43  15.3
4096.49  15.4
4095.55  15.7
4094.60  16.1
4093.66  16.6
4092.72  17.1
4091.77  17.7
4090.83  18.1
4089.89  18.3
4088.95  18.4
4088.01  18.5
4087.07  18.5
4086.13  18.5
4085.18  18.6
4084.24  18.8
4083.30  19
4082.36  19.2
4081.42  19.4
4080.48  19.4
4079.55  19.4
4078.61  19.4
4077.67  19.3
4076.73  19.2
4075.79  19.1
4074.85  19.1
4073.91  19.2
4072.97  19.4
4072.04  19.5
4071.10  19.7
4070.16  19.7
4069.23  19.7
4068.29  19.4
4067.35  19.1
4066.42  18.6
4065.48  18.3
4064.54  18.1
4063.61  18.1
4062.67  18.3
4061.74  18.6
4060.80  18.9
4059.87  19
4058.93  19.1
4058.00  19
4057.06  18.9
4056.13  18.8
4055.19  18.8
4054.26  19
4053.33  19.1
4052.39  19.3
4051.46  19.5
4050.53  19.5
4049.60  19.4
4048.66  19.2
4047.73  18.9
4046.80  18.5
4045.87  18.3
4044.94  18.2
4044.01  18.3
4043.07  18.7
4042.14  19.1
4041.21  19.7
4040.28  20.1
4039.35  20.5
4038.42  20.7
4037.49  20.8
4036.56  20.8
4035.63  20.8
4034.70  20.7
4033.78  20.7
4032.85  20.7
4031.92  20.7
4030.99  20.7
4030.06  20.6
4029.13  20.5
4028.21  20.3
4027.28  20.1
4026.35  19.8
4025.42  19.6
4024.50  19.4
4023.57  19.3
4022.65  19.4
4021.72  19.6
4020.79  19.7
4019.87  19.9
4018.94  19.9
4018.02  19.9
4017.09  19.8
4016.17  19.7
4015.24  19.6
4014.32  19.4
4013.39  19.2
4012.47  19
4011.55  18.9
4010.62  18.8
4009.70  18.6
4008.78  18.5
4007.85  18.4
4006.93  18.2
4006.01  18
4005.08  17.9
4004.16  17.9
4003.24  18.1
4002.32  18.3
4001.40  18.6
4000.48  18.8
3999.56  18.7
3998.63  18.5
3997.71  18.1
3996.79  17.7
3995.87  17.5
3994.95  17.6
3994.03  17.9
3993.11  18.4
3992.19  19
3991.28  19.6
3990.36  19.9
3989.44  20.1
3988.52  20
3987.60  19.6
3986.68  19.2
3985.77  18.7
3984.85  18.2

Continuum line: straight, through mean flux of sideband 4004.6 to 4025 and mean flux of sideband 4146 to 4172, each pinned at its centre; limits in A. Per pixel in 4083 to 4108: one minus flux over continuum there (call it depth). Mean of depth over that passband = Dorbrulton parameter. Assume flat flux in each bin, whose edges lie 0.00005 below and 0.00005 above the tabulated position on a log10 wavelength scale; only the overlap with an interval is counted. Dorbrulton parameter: 0.14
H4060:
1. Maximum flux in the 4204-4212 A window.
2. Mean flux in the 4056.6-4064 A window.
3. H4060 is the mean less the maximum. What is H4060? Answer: -1.3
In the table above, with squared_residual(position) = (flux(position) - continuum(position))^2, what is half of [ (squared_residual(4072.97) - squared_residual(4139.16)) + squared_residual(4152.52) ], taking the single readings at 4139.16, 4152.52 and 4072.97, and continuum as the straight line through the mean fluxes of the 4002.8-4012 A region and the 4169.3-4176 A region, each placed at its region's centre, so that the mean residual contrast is -0.4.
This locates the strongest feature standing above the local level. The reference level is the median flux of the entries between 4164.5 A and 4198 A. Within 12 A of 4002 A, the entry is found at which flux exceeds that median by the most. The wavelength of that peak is 3990.36 A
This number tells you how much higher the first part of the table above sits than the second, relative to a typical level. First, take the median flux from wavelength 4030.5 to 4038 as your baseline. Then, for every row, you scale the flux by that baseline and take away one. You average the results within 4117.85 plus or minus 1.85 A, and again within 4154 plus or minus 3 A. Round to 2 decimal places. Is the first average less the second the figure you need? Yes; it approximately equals 0.03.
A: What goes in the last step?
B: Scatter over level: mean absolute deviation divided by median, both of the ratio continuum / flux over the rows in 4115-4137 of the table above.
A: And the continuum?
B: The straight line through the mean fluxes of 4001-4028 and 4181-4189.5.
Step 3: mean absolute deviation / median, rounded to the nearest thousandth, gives 0.026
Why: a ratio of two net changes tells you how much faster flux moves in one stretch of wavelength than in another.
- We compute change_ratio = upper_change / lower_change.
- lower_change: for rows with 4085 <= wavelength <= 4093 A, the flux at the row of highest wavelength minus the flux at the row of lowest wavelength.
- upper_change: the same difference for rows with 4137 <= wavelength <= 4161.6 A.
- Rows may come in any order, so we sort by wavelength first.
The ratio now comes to -1.3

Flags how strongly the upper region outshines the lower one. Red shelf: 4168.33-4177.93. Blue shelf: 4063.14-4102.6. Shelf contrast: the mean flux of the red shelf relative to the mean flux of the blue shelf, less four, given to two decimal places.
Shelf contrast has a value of -2.89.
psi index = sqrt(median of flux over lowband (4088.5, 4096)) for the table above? 4.17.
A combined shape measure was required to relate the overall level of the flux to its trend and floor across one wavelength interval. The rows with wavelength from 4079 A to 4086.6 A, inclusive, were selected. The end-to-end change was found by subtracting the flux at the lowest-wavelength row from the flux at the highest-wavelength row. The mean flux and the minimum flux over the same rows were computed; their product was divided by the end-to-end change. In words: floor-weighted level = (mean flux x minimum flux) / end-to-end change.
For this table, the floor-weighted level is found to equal -391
